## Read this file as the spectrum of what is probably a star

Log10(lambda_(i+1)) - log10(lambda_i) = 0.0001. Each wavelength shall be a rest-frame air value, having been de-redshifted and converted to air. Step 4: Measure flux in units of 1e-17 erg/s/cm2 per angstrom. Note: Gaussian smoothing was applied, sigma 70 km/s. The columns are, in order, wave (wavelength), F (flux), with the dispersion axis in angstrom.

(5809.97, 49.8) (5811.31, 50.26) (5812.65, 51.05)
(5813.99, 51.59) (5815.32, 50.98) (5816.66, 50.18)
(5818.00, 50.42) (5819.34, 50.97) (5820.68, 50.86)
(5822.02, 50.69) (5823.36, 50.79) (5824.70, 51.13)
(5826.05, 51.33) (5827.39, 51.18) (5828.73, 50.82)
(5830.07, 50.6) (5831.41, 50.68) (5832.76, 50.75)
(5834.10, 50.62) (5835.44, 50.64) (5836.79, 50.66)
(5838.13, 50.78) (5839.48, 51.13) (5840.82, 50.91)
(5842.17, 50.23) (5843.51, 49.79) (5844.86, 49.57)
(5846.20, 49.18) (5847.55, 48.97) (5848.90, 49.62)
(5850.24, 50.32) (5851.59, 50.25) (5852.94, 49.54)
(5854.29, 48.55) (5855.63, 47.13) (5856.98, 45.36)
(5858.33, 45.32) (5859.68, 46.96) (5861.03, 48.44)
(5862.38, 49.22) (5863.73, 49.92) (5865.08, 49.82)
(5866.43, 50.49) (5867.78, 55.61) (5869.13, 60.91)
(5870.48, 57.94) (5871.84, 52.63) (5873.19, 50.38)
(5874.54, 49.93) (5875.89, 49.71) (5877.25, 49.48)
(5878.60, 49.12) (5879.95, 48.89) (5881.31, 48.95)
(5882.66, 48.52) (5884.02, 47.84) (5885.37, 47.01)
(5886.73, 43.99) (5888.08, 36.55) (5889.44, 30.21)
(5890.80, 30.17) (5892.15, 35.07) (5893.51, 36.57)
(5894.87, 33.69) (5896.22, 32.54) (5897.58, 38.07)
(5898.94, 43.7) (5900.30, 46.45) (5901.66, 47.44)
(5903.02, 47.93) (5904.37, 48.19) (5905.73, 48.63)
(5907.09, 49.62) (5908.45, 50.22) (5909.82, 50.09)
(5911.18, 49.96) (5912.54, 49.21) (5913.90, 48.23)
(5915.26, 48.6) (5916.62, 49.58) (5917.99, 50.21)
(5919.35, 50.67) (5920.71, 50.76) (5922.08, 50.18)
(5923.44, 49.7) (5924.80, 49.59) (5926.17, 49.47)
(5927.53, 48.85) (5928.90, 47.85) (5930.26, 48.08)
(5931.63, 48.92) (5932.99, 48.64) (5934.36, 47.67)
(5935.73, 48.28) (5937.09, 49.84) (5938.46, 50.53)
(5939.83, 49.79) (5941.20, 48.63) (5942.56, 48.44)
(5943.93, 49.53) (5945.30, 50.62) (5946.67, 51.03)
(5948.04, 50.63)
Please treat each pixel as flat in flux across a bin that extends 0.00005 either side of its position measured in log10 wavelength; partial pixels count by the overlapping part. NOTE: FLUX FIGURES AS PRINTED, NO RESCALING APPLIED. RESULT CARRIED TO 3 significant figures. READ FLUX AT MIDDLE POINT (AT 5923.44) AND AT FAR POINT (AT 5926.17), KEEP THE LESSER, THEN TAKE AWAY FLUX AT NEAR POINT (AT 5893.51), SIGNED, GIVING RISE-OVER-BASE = 12.9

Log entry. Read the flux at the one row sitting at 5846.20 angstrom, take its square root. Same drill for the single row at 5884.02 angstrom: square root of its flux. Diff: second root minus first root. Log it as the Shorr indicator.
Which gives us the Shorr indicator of -0.10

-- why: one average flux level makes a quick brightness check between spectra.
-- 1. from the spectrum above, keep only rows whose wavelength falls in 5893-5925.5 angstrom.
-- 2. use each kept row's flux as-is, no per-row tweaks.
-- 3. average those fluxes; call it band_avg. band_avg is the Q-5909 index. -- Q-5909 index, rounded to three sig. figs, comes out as 46.7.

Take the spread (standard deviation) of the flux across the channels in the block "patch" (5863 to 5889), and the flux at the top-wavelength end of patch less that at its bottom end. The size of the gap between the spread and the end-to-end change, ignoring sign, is 18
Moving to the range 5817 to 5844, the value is 1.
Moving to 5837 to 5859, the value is 7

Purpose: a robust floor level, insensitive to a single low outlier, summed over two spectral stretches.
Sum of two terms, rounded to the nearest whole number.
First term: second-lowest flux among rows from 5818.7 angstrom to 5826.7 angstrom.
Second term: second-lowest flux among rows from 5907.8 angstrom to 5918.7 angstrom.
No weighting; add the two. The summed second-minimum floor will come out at 99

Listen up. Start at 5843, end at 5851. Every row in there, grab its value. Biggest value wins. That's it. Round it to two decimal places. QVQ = 50.32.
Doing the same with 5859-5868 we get 55.61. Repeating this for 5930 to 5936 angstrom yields 48.92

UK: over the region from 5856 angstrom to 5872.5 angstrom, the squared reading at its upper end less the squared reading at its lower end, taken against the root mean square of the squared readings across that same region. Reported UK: 0.27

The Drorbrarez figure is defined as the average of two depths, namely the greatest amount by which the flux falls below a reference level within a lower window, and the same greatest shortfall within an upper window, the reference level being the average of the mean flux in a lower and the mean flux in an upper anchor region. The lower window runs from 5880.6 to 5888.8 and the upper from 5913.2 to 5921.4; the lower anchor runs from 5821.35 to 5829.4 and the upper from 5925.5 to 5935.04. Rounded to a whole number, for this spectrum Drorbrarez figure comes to 7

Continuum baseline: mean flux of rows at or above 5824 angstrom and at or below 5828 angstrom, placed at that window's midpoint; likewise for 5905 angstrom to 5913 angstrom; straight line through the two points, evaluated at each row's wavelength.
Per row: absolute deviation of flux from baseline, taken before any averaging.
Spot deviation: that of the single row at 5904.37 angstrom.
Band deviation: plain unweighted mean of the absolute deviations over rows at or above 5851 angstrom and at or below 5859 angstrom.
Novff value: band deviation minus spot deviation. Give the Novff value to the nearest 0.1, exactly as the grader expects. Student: 1.4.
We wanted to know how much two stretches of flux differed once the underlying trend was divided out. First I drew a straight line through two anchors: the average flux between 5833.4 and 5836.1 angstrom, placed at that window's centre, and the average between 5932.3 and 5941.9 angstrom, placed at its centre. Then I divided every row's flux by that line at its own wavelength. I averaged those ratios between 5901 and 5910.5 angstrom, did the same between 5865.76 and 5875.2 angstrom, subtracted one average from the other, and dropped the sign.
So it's 0.091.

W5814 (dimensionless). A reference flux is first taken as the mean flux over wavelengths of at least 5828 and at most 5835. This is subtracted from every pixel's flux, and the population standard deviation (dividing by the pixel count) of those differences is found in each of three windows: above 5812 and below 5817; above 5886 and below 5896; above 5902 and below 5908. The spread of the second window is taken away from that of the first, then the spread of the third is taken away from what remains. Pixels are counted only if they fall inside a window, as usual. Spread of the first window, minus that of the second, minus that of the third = -5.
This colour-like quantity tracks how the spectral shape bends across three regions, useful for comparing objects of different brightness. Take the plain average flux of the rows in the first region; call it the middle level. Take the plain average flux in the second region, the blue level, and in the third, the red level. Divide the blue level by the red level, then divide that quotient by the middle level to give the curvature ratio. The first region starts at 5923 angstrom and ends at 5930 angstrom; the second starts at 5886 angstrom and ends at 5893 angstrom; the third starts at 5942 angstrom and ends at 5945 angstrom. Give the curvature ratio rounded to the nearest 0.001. 0.015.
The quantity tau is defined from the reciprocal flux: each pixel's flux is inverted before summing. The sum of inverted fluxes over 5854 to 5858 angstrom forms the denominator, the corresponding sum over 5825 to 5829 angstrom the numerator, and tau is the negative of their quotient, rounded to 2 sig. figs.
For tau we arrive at -0.92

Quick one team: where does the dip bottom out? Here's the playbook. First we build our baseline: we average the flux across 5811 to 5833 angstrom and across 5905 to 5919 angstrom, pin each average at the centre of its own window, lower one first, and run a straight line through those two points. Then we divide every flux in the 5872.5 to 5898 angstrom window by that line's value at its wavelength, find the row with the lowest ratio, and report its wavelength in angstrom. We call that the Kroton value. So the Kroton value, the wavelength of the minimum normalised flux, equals 5890.80 angstrom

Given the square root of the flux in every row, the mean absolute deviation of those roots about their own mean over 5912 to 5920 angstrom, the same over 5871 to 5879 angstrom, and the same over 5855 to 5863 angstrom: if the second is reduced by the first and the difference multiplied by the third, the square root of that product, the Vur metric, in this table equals 0.027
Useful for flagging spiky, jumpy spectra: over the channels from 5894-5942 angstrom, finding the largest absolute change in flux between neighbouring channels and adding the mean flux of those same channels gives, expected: 53.3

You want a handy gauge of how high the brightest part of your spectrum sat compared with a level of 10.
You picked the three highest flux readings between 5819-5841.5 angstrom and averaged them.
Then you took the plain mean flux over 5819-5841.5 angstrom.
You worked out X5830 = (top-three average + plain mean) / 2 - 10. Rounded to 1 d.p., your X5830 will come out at 41.0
